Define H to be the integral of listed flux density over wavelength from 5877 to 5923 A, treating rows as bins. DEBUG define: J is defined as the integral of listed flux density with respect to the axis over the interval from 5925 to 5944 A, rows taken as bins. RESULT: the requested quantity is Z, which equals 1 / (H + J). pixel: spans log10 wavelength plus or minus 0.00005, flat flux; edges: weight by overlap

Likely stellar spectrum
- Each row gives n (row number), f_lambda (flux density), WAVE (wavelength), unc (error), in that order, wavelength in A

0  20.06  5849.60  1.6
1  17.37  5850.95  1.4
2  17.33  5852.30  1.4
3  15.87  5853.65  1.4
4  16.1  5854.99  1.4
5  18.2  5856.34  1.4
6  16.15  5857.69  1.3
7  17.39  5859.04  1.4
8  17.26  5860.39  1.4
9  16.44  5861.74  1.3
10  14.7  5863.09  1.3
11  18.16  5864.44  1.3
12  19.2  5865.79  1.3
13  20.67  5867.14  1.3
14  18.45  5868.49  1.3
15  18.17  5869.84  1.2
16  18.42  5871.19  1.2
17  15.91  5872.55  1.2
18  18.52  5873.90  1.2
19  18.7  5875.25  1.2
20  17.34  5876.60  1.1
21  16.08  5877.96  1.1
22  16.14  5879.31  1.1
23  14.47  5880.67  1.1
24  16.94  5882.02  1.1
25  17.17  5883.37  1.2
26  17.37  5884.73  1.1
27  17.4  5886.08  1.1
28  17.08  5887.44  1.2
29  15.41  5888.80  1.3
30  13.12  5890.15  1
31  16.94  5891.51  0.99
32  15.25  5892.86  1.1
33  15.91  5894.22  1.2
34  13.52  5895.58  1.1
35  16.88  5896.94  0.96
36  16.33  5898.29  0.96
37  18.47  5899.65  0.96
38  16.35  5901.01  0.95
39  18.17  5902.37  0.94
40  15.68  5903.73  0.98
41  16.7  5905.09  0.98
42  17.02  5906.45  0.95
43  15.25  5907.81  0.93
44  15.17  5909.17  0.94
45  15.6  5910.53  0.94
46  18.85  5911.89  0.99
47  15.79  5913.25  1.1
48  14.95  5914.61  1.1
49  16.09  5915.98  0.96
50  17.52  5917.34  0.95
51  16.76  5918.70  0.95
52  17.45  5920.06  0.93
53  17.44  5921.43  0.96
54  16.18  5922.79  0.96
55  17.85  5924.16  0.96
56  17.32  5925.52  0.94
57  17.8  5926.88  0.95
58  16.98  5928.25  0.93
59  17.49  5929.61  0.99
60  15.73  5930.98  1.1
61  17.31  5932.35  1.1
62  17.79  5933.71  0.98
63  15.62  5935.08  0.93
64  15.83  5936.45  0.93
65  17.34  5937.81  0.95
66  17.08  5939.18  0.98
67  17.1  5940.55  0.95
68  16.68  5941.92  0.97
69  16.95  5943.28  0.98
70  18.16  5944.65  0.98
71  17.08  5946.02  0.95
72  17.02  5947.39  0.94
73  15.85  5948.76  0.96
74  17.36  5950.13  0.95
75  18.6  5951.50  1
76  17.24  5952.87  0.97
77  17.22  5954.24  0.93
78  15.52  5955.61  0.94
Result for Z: 0.0009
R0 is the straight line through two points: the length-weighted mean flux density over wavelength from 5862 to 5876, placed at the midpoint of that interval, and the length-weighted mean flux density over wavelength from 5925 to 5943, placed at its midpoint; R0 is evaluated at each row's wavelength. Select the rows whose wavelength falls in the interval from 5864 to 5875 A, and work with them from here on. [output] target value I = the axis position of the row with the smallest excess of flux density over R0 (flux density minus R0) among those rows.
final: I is 5872.55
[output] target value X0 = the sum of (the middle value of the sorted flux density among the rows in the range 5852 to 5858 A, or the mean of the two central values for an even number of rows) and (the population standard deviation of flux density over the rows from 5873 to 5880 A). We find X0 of 17.3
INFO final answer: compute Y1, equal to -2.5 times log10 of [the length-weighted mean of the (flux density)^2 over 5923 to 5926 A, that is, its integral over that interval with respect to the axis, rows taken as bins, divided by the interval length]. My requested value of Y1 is -6.20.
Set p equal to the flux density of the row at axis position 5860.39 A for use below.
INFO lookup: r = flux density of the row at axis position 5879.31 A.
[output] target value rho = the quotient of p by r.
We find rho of 1.07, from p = 17.26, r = 16.14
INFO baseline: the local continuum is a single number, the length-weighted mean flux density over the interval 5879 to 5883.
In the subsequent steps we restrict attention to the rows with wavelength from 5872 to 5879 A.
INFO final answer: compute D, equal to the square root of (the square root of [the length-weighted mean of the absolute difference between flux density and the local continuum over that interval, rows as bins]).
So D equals 1.08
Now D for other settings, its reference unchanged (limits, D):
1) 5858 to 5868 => 1.20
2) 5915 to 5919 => 0.96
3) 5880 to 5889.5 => 1.04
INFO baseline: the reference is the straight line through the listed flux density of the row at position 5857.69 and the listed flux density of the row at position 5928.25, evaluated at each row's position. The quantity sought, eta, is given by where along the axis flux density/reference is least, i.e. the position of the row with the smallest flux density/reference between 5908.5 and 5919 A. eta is 5914.61 A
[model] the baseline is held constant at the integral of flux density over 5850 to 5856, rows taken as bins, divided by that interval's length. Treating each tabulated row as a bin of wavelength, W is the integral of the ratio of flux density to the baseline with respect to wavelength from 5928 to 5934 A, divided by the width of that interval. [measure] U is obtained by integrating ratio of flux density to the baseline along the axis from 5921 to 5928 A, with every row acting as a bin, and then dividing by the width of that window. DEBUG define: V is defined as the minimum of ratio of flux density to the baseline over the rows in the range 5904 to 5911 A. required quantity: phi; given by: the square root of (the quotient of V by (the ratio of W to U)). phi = 0.95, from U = 1.02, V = 0.897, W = 1.007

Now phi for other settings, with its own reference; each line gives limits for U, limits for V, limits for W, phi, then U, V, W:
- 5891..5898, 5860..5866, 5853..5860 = 0.90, 0.93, 0.870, 0.992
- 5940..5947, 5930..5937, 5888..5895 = 1.02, 1.02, 0.924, 0.907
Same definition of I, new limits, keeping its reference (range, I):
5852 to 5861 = 5853.65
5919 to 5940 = 5935.08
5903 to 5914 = 5909.17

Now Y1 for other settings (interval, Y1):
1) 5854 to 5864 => -6.11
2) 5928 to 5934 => -6.16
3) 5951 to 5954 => -6.25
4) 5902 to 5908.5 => -6.09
